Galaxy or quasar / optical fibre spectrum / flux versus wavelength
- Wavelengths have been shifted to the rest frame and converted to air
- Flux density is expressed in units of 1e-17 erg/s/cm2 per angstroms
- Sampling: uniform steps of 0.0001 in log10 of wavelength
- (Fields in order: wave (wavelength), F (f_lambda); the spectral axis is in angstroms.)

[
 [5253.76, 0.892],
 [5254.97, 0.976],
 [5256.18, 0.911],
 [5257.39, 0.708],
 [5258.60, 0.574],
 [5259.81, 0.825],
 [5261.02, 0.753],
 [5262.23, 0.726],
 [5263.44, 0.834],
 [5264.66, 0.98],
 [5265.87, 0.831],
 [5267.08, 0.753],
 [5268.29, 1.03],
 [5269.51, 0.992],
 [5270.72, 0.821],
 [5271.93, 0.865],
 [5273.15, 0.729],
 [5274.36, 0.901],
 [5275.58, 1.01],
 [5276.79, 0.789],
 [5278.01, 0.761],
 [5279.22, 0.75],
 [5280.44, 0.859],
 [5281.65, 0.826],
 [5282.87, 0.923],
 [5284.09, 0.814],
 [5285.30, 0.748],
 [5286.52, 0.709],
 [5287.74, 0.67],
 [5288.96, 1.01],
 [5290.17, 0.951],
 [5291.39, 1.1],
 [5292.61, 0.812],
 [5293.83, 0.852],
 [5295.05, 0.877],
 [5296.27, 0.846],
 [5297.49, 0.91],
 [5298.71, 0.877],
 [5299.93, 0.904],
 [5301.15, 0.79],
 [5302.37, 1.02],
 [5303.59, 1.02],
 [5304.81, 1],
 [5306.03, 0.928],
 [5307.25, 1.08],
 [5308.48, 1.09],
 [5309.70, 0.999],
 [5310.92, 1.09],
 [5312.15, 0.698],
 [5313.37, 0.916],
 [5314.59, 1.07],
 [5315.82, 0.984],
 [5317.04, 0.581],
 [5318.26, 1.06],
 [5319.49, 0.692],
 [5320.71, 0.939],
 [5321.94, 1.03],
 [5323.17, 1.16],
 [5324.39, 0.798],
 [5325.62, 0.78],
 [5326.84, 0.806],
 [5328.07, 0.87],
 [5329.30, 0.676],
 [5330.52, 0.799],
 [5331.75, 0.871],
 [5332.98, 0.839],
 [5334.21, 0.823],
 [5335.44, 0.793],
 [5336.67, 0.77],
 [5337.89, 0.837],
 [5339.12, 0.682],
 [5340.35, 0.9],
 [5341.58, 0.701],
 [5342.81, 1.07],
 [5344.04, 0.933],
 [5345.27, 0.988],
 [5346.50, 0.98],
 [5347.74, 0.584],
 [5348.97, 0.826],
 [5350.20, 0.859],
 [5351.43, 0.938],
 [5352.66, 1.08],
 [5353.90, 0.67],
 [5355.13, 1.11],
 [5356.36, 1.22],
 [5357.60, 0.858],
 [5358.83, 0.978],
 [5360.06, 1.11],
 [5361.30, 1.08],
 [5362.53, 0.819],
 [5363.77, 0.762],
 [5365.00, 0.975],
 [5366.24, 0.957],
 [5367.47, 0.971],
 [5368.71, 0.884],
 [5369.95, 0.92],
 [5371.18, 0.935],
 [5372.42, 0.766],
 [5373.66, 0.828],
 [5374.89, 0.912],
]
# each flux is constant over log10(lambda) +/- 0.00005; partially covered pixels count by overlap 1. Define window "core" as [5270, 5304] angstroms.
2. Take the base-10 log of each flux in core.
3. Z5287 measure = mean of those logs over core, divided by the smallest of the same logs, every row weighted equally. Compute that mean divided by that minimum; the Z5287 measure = 0.39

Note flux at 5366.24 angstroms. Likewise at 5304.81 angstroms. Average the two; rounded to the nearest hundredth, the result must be 0.98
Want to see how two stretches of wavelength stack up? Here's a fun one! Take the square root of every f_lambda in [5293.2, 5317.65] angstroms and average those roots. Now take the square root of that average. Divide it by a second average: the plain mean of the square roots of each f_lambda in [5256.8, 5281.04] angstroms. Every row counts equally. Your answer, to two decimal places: 1.08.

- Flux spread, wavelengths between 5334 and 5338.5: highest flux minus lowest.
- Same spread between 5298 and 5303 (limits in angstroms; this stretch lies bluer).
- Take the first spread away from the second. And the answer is 0.16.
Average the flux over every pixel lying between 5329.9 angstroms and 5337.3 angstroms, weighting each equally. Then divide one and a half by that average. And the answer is 1.84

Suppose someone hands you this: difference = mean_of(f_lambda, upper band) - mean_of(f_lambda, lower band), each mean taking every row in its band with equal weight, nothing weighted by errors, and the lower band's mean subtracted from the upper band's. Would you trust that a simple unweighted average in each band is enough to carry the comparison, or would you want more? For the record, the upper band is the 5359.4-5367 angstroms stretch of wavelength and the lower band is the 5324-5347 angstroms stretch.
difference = 0.11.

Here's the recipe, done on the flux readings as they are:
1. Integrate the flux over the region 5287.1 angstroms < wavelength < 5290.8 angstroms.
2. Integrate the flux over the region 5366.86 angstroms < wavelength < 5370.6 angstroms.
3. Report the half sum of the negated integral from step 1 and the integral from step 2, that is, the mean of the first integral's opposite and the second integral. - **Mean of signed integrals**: 0.11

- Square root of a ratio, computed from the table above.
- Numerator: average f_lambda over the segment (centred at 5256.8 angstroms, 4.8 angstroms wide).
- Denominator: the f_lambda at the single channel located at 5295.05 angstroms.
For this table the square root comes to 0.95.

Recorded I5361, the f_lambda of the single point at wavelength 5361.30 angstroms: 1.08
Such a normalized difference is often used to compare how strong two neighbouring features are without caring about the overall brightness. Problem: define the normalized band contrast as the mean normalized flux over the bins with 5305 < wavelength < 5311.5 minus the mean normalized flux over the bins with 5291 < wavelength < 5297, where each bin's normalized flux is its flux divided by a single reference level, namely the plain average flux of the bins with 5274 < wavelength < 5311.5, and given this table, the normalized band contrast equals 0.16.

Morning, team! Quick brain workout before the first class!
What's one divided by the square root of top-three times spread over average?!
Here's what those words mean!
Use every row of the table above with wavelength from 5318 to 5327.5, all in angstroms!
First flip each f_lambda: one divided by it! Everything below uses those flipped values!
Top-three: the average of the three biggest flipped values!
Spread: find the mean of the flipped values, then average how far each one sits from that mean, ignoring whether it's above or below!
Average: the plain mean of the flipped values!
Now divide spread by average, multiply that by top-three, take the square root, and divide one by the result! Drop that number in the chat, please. 2.23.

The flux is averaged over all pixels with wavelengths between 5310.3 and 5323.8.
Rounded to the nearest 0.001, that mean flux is 0.929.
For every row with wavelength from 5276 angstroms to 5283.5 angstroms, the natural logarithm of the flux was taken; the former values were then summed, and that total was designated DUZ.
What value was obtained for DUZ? -1.22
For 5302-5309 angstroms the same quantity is 0.13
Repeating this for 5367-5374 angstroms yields -0.76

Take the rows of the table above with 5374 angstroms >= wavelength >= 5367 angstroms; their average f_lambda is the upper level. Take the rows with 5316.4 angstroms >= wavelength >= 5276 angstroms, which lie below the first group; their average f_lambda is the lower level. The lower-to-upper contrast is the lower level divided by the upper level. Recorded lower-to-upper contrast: 1.02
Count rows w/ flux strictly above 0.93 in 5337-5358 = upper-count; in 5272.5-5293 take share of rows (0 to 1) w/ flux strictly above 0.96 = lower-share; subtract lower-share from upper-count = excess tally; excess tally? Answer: 8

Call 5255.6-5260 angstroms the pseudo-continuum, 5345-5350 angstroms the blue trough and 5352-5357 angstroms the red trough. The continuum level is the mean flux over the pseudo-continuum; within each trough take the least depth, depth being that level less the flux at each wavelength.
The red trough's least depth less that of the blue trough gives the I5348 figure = -0.23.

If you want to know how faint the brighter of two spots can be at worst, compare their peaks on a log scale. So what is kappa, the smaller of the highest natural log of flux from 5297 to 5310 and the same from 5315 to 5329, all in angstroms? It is 0.086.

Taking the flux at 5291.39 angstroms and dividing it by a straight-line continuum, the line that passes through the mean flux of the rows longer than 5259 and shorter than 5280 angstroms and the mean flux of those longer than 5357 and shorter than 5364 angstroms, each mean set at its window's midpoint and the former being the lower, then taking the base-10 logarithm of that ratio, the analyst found 0.10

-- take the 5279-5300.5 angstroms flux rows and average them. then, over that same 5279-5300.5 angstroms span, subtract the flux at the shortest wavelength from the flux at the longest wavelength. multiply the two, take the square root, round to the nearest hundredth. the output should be 0.36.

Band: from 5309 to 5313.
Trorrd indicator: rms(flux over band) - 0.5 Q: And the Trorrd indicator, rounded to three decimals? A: 0.444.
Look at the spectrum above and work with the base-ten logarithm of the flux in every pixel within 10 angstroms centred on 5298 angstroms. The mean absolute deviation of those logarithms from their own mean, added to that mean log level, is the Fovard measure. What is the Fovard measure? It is -0.033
